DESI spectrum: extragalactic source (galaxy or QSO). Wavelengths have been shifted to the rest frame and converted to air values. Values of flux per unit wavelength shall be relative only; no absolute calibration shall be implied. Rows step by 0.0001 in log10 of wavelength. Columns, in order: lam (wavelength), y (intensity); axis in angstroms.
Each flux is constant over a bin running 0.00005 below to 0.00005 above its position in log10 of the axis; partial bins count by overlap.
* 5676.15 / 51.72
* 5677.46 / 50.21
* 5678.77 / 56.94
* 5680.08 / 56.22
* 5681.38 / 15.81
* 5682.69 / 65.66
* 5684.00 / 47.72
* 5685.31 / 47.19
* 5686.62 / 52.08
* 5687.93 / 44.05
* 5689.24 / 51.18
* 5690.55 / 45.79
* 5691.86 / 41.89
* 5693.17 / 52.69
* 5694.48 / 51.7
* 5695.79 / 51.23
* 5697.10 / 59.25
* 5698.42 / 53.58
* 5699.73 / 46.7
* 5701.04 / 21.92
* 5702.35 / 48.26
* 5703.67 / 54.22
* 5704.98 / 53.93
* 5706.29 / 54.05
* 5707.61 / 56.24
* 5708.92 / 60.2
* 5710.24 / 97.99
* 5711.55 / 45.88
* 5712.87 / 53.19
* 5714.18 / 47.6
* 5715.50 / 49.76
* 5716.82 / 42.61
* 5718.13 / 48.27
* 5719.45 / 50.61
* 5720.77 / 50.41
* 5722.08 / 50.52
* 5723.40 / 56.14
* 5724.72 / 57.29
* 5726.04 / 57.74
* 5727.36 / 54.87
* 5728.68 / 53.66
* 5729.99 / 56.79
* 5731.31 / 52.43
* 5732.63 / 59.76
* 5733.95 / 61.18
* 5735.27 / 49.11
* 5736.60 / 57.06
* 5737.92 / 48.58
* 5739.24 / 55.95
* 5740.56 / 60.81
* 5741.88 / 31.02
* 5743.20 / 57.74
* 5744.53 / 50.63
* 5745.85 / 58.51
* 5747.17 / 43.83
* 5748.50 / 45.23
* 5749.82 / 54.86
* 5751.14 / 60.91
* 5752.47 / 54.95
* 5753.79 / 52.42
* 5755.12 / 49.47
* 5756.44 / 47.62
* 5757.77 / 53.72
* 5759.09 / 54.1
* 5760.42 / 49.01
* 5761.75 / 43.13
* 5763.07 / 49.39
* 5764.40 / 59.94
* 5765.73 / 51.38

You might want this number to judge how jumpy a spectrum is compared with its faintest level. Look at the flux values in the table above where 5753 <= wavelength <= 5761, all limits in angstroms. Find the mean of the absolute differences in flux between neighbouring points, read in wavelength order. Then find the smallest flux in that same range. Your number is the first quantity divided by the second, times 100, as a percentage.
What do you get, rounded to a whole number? 7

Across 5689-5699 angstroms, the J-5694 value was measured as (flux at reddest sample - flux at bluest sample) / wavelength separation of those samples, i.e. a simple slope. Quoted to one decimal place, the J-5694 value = 0.3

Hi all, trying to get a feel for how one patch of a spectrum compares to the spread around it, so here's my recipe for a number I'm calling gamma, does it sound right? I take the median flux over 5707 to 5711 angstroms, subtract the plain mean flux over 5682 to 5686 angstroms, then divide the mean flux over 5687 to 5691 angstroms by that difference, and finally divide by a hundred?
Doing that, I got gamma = 0.07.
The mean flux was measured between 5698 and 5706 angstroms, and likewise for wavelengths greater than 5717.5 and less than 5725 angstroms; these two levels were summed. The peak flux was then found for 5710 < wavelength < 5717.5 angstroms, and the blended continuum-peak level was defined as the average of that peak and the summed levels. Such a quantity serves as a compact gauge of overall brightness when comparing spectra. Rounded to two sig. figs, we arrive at 98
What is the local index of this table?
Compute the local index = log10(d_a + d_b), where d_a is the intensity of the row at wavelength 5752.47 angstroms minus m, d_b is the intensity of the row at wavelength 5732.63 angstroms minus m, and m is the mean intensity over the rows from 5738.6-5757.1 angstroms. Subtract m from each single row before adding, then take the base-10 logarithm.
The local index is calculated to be 1.1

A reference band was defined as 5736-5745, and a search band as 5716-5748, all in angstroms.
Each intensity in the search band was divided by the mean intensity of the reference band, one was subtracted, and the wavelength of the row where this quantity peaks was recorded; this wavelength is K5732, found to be 5733.95 angstroms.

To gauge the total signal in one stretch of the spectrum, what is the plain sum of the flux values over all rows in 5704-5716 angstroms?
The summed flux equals 519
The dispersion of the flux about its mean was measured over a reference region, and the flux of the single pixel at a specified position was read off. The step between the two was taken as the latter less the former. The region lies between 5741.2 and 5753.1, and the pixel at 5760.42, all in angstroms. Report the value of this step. 40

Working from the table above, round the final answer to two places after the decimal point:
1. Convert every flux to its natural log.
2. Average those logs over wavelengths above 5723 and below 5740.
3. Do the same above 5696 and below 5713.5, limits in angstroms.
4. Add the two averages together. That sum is 7.96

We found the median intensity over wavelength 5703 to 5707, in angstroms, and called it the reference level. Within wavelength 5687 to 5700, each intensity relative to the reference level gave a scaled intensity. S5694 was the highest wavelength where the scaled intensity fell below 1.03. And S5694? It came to 5699.73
